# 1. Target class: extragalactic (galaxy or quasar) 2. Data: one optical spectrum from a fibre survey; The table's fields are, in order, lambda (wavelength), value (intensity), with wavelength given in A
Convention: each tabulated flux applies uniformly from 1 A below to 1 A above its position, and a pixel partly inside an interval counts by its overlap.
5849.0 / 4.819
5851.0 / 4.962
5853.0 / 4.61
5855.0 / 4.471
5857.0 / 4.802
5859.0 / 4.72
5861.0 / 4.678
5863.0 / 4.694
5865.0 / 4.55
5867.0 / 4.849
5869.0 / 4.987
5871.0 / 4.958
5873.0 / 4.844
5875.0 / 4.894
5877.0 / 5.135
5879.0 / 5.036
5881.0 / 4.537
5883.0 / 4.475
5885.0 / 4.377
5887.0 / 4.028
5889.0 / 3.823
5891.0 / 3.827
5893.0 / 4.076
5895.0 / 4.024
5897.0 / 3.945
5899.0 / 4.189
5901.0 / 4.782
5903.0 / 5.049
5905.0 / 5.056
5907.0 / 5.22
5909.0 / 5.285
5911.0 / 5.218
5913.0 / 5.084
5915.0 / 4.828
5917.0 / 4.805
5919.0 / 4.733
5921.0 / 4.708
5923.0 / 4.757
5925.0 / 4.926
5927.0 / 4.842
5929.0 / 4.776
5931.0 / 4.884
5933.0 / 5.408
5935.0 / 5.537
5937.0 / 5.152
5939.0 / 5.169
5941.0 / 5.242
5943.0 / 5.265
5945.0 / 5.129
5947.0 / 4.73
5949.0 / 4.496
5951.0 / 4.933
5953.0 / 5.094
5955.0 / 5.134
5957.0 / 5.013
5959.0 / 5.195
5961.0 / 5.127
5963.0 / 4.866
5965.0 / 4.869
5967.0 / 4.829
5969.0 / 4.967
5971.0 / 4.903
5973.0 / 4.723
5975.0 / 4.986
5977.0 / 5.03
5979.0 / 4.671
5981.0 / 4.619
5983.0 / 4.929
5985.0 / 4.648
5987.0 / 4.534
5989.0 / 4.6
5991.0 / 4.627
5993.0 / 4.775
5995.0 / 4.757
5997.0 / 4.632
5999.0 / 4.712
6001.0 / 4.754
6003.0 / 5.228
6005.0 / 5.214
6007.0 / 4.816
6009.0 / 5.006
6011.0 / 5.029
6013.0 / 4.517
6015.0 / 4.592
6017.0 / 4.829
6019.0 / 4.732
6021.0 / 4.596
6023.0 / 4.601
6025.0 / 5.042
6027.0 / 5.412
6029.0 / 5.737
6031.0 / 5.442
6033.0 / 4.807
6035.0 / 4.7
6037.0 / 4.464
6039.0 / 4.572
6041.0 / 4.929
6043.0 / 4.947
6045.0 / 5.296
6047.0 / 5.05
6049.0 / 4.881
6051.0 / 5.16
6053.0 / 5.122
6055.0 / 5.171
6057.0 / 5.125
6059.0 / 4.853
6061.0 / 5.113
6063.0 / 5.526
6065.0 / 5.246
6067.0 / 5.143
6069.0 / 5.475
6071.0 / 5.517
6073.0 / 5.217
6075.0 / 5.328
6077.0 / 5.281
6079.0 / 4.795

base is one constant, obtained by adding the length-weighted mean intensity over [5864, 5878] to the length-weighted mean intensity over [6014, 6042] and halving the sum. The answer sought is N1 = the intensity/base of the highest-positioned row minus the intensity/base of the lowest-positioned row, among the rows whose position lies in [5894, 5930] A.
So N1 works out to 0.15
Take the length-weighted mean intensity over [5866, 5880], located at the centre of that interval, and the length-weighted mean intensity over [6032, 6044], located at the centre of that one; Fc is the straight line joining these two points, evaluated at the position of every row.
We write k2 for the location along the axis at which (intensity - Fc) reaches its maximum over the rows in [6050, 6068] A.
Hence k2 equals 6063.0 A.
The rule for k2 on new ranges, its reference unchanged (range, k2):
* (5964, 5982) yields 5977.0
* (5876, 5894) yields 5877.0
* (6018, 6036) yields 6029.0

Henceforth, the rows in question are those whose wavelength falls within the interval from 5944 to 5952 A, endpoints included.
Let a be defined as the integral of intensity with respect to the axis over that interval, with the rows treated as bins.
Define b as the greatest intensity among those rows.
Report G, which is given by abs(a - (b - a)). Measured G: 72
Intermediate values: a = 39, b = 5.129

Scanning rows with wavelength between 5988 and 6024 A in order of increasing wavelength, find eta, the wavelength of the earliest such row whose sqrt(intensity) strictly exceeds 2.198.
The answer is 6003.0 A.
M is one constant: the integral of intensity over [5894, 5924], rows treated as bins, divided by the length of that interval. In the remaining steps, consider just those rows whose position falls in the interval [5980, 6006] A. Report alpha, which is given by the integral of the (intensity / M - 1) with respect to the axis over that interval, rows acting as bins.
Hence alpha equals 0.0 A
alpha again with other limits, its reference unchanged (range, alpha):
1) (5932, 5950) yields 1.3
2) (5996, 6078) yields 4.1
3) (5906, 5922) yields 0.7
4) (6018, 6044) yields 0.8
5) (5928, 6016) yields 2.4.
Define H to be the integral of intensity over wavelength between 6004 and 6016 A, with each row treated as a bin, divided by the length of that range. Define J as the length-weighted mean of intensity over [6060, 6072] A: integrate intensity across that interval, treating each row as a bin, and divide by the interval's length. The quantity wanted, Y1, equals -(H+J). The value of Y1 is -10.2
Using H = 4.86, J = 5.3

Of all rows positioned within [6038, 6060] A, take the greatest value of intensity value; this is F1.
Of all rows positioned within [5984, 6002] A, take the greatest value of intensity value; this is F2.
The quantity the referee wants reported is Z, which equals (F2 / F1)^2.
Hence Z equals 0.81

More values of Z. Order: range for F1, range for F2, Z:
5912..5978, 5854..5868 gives 0.77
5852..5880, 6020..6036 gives 1.25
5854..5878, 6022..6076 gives 1.25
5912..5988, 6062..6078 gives 1.00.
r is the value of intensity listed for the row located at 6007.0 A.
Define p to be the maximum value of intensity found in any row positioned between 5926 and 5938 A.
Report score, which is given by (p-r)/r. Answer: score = 0.15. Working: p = 5.537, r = 4.816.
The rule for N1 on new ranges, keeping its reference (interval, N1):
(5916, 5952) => 0.03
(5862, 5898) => -0.15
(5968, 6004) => 0.05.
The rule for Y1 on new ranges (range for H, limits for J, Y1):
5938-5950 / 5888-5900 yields -9.0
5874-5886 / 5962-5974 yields -9.6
